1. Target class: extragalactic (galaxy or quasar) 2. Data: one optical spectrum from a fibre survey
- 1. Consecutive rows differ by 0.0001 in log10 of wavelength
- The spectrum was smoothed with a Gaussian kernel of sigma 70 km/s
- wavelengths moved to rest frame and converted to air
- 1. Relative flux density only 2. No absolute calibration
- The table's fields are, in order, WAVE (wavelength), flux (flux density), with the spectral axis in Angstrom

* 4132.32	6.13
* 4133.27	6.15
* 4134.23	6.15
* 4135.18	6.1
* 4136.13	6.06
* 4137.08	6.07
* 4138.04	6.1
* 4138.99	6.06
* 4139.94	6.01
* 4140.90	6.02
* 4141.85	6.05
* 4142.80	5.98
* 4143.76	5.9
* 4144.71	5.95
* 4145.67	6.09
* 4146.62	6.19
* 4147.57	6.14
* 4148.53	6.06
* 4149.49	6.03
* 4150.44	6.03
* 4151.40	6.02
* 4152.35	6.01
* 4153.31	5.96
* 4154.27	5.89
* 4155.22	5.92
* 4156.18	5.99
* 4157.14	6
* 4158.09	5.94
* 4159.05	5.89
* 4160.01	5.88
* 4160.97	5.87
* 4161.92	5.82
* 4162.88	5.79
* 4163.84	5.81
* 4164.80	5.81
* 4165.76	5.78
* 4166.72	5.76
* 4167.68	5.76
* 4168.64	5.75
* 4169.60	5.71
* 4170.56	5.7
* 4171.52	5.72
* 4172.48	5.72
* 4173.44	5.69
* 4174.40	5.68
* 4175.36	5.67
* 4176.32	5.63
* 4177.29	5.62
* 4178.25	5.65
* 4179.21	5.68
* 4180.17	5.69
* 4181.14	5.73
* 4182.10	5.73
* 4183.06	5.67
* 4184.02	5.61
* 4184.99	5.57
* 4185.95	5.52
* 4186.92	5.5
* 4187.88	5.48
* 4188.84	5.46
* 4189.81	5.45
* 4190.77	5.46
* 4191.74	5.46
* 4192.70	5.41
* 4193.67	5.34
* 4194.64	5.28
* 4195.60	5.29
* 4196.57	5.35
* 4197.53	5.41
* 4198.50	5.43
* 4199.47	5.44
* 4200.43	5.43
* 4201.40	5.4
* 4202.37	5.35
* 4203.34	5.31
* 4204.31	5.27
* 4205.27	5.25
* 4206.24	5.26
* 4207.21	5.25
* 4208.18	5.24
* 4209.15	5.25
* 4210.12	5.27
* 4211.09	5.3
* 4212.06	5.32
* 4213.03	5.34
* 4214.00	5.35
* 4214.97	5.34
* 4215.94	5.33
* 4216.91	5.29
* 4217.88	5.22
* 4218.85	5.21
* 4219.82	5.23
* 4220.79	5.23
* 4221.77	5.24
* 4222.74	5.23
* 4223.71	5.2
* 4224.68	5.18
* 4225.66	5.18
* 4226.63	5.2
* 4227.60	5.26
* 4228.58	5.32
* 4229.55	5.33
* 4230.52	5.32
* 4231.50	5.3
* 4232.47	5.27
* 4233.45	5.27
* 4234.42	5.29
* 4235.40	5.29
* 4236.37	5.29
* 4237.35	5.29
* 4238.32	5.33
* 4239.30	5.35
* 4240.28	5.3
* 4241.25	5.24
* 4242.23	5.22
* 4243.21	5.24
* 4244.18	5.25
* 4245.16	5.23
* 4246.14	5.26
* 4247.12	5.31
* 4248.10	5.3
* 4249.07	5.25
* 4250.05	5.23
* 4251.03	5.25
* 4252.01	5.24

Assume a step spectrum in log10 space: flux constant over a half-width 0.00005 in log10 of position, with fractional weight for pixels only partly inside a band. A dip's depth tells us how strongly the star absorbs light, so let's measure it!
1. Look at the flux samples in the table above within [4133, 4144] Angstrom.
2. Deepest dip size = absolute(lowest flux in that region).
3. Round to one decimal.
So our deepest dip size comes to 5.9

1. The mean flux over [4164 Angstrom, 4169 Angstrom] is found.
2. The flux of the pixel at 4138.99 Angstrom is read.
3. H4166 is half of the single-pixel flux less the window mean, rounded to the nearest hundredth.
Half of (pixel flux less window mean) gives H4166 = 0.14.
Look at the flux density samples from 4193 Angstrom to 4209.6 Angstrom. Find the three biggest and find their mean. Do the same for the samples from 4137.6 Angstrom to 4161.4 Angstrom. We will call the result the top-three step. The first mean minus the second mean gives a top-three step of -0.7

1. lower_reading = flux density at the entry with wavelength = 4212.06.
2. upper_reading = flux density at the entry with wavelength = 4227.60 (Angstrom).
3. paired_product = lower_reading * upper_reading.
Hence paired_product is 28.0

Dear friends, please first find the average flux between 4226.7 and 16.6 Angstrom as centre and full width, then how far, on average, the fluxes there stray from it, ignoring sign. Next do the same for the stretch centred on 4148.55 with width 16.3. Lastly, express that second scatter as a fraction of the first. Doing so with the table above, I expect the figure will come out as 1.4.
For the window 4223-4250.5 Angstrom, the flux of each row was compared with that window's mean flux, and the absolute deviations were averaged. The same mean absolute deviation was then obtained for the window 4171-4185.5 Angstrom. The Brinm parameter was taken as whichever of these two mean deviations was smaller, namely 0.0366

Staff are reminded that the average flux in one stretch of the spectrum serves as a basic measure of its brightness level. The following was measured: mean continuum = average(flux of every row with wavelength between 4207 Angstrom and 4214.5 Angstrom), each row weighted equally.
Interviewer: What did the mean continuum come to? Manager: 5.29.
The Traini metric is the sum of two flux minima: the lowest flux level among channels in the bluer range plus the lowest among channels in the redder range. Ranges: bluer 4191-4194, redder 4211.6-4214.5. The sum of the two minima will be 10.7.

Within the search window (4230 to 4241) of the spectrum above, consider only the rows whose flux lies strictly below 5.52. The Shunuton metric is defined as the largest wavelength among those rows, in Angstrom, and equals 4240.28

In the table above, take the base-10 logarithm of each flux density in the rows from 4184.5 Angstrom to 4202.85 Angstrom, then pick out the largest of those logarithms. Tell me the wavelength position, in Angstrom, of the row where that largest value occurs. 4184.99 Angstrom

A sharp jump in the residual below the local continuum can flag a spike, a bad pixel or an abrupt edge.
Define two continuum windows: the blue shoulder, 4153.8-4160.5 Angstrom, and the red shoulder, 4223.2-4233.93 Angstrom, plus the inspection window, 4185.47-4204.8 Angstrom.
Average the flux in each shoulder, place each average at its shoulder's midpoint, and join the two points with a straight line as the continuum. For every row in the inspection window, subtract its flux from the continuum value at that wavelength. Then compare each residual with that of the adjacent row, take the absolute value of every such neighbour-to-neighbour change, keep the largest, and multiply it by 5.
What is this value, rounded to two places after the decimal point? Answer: 0.35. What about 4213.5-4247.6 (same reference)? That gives 0.35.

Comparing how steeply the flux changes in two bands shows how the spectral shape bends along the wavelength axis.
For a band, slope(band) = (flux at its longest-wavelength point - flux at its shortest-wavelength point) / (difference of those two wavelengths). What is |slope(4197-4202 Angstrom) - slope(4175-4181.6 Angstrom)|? 0.013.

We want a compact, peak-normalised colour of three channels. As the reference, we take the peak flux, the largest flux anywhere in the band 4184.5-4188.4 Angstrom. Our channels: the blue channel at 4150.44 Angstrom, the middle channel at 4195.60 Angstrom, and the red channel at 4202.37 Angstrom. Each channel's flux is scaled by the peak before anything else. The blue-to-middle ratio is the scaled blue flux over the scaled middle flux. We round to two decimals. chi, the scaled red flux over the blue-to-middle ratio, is 0.84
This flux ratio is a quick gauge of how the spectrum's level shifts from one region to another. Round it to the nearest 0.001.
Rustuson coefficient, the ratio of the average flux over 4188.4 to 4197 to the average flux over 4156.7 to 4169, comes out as 0.923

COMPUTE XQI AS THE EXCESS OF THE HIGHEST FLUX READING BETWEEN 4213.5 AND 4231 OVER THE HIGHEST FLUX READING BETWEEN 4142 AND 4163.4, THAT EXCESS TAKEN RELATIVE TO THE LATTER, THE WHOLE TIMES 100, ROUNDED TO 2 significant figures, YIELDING -14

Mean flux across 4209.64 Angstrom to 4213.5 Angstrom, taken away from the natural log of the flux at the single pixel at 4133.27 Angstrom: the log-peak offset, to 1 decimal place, -3.5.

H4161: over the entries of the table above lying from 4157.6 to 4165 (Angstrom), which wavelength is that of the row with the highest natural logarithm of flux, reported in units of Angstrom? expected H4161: 4158.09 Angstrom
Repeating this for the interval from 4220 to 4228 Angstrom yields 4227.60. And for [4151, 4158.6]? 4151.40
